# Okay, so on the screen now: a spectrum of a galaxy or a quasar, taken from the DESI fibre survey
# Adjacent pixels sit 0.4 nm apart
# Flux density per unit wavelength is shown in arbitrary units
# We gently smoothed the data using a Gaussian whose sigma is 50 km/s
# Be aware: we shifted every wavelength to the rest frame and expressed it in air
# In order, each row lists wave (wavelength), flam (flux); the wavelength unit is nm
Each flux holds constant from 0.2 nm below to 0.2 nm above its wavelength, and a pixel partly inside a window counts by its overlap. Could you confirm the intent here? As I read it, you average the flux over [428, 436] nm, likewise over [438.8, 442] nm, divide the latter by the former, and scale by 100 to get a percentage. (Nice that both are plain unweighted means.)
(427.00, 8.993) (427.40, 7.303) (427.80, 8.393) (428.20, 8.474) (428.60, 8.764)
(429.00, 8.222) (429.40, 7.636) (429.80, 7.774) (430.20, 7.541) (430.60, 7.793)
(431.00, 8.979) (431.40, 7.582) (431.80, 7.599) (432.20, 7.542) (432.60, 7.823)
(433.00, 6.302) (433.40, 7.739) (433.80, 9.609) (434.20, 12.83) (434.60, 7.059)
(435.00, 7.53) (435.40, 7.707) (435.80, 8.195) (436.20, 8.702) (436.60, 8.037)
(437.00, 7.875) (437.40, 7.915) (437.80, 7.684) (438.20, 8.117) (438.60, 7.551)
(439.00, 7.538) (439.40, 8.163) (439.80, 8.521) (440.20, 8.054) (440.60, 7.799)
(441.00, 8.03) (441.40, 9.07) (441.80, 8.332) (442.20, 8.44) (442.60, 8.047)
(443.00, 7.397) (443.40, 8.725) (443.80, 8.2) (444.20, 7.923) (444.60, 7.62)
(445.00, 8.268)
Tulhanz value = 100.7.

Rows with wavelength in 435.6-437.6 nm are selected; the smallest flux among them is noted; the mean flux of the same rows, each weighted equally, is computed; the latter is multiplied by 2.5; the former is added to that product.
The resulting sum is 28.2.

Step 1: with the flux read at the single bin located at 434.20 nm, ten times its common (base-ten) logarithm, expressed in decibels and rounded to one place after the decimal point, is 11.1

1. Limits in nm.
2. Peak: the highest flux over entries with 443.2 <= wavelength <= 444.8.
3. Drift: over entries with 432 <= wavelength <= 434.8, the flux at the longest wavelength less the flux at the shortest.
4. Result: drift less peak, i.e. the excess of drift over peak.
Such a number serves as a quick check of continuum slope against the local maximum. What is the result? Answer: -9.2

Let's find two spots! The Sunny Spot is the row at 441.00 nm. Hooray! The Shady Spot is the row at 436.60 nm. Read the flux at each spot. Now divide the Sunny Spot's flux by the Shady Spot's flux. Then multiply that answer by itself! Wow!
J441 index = 1.0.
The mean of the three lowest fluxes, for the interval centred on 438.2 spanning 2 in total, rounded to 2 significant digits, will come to 7.6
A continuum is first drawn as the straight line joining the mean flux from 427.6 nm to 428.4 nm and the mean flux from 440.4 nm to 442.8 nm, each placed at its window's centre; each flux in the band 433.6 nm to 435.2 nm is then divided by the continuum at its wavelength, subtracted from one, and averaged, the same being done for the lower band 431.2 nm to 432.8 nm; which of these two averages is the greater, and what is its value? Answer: 0.090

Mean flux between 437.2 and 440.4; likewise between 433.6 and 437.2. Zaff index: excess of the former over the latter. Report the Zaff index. -0.7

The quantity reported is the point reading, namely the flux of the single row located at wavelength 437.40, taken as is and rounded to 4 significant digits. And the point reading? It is 7.915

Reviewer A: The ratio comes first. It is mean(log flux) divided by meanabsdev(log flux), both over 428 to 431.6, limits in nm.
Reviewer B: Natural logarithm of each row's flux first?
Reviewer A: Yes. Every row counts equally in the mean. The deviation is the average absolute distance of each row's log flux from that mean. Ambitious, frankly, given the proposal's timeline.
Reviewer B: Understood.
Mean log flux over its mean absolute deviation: 37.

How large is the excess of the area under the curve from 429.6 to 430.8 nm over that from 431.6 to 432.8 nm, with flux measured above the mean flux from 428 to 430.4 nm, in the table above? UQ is 0.1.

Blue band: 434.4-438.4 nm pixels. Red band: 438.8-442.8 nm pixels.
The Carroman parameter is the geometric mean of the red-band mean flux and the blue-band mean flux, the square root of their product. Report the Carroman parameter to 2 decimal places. 8.04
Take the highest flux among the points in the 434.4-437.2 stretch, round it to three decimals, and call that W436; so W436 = 8.702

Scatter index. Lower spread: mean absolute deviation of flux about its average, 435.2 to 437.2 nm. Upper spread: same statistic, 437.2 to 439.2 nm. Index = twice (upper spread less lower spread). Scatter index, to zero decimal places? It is 0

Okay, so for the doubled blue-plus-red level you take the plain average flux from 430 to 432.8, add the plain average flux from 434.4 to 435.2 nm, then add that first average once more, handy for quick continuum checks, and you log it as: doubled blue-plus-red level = 23.0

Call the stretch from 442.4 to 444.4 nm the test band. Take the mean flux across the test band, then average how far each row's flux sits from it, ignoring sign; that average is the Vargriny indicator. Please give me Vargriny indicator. 0.323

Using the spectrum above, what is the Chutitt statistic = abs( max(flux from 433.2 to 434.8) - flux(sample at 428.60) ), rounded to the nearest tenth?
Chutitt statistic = 4.1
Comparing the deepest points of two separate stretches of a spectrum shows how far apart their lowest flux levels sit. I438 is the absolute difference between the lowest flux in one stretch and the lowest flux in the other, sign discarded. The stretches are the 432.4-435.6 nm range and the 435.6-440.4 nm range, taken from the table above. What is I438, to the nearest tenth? 1.2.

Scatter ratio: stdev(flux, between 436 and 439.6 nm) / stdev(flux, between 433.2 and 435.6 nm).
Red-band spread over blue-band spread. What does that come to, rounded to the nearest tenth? 0.2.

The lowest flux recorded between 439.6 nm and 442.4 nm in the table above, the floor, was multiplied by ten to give 78.0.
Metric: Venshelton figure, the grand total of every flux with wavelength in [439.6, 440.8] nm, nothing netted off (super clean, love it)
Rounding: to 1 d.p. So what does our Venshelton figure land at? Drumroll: 24.4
